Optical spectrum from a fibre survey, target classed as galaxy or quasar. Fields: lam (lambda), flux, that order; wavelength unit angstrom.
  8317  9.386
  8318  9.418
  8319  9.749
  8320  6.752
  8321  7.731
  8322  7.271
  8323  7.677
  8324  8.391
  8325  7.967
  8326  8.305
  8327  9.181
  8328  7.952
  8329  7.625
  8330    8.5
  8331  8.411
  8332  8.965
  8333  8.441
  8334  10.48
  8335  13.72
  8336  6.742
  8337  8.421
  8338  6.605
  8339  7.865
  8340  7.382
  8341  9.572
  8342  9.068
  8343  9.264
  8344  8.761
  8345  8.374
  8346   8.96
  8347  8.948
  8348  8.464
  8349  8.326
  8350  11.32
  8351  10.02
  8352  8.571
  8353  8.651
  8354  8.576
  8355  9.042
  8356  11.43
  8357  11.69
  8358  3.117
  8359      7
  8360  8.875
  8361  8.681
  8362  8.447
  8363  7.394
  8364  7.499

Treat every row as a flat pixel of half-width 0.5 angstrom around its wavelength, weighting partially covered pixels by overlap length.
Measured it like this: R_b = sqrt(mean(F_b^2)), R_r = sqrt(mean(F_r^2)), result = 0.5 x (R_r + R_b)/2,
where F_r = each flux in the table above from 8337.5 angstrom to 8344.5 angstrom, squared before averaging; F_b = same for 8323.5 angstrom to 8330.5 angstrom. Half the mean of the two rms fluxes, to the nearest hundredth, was 4.18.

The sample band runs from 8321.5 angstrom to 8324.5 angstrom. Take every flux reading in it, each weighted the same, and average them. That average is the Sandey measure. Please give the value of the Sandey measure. 7.78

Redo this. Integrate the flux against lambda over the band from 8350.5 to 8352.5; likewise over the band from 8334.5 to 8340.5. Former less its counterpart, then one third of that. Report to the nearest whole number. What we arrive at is -11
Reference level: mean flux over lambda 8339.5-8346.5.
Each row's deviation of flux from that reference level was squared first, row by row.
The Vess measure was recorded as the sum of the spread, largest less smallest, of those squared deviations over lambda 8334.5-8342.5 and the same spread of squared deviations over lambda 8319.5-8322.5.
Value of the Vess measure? 27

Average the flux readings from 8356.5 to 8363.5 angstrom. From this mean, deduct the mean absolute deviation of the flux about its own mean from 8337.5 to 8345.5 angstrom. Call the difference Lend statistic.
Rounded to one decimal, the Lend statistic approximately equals 7.1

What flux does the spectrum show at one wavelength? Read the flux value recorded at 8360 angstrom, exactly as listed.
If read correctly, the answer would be 8.875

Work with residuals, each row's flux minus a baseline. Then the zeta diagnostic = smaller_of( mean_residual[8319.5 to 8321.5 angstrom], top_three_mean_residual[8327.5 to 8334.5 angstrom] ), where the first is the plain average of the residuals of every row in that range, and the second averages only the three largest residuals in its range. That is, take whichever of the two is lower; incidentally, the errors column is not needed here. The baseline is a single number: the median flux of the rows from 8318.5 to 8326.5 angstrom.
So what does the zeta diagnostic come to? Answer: -0.61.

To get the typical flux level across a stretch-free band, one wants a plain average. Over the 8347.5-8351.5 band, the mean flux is 9.5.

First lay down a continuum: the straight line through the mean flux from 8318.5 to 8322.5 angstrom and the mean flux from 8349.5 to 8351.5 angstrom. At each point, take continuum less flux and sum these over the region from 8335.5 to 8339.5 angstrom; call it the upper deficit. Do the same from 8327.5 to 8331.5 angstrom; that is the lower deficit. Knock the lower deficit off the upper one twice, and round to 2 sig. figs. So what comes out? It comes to 3.5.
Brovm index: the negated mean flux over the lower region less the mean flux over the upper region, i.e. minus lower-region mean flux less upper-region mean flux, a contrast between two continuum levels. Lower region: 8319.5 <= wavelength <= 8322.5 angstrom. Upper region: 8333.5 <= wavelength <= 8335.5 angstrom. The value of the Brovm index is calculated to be -19.4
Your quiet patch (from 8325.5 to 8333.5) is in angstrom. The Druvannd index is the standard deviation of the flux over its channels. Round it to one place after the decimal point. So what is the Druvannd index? 0.5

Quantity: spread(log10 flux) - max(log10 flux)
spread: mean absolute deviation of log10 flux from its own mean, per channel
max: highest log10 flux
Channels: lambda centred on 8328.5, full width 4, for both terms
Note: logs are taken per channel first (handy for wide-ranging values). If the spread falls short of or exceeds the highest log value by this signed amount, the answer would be -0.94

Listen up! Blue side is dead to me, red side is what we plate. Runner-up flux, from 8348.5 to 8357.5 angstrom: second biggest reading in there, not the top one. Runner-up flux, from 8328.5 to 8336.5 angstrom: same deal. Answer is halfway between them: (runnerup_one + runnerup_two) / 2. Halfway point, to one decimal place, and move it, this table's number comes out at 11.0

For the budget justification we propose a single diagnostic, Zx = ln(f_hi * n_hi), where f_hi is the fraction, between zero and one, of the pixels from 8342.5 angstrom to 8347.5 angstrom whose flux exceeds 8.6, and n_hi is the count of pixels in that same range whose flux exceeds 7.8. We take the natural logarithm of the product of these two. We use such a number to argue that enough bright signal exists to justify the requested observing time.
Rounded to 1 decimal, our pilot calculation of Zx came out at 1.4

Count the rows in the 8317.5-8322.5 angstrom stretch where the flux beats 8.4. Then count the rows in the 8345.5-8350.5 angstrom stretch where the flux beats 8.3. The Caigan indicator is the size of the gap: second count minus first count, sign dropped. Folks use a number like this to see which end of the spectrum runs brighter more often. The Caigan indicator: 3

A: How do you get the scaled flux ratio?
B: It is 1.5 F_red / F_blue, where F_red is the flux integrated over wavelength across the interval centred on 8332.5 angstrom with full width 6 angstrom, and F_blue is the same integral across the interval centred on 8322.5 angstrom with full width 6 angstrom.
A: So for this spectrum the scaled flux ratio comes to 1.9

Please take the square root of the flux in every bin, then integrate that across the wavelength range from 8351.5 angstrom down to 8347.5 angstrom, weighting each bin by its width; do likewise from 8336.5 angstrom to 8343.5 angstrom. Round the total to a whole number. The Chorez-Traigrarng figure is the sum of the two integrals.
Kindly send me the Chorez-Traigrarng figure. 32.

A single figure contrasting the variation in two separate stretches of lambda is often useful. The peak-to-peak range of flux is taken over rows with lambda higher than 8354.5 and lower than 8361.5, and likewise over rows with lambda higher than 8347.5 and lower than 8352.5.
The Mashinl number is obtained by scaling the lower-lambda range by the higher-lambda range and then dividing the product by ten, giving 2.6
